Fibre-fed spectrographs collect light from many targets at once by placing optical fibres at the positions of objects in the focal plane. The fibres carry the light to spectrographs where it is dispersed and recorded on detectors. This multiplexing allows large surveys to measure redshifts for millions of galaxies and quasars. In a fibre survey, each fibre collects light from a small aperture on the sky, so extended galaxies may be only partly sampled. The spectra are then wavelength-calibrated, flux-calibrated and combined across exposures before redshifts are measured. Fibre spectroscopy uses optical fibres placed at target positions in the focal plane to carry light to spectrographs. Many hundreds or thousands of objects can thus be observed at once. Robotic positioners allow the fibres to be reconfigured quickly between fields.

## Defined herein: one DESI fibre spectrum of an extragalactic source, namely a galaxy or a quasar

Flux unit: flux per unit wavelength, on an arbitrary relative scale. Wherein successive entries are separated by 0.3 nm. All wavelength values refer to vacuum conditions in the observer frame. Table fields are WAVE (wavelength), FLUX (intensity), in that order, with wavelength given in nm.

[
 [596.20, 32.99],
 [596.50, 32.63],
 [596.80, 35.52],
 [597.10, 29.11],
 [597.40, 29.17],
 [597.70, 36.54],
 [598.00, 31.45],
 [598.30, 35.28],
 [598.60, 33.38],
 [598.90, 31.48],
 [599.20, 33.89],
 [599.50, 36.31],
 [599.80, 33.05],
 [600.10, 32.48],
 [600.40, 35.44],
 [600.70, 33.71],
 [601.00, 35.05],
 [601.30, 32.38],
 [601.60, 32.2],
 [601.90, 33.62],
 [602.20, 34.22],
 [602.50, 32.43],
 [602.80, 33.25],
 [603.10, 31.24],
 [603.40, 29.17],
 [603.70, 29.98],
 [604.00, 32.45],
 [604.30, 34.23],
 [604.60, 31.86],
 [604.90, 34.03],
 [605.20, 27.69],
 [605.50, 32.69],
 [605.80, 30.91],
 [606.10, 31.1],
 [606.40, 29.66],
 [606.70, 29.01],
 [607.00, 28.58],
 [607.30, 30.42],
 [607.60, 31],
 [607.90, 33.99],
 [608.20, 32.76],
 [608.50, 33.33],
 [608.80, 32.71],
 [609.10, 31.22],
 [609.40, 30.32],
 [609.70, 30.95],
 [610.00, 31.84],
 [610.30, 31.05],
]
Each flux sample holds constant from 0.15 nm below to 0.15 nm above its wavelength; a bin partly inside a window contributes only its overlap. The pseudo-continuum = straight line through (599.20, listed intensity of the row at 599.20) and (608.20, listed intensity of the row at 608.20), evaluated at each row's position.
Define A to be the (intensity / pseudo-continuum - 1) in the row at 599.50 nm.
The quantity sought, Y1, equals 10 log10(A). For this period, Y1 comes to -11.4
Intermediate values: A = 0.073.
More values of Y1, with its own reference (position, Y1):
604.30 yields -15.3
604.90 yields -15.9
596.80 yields -14.1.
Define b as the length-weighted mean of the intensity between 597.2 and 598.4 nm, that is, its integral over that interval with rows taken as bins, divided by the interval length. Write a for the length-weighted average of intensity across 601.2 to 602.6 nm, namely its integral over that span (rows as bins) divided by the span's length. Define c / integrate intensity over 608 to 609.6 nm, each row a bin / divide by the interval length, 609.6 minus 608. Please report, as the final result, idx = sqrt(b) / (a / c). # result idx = 5.6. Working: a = 33.0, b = 32.9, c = 32.1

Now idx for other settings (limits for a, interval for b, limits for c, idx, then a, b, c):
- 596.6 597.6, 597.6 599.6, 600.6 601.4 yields 6.2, 31.6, 33.9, 33.8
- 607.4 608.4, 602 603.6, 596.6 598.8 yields 5.7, 32.5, 32.0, 32.9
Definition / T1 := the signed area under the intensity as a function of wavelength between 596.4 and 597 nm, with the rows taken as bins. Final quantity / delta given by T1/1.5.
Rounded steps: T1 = 20.3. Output 13.5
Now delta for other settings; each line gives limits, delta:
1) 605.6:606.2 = 12.5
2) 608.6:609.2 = 12.9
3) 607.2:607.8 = 12.4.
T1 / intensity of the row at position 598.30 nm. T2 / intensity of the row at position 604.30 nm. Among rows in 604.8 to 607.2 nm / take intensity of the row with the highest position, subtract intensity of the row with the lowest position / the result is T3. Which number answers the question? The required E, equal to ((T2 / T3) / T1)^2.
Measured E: 0.03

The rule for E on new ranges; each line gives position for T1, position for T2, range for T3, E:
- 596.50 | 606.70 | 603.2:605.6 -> 0.06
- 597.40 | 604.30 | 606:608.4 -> 0.50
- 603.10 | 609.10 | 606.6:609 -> 0.07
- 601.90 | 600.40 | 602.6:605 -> 1.83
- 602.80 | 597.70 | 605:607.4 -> 0.16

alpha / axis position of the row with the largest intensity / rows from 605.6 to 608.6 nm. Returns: 607.90 nm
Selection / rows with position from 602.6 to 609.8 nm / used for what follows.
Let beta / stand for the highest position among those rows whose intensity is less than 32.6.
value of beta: 609.70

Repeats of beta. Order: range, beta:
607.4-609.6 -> 609.40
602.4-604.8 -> 604.60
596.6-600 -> 598.90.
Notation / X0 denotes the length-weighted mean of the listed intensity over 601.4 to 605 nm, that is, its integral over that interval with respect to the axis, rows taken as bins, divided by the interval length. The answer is 32.4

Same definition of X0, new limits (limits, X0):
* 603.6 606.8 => 31.3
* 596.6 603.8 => 32.9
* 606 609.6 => 31.2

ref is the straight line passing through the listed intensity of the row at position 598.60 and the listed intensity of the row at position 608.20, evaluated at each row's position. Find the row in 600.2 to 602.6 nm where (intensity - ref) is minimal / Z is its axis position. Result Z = 601.60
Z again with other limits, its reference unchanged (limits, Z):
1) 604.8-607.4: 605.20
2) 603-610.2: 605.20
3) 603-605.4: 605.20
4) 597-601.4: 597.10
